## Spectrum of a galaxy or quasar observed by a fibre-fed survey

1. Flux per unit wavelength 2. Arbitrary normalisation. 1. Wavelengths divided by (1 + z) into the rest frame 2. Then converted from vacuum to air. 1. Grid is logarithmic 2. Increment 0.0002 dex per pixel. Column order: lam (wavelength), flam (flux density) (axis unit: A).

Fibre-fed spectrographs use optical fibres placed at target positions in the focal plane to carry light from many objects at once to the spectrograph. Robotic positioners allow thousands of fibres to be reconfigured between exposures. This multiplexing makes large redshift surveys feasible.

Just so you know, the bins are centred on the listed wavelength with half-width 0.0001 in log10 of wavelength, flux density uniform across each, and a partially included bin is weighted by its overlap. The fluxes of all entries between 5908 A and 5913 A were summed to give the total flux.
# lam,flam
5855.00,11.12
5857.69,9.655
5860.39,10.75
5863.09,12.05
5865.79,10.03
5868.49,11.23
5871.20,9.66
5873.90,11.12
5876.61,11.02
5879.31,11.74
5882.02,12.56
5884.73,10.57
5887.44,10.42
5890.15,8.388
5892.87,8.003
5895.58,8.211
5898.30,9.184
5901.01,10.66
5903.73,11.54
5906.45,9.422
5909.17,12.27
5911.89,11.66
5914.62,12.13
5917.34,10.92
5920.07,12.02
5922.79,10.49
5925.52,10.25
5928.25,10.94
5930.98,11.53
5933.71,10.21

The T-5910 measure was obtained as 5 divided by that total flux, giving 0.21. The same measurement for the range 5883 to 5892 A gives 0.17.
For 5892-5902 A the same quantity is 0.14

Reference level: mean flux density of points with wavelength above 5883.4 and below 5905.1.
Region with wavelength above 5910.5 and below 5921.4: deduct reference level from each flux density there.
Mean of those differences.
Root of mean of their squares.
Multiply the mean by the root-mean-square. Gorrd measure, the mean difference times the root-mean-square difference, 4.4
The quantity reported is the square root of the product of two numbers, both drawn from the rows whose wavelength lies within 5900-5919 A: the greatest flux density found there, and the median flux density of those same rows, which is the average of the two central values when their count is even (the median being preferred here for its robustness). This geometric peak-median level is 11.90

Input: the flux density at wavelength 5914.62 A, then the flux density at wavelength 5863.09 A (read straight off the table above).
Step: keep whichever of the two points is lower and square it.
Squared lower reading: 145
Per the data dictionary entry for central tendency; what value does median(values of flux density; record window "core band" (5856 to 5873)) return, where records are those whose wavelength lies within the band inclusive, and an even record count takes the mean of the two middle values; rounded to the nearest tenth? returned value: 10.4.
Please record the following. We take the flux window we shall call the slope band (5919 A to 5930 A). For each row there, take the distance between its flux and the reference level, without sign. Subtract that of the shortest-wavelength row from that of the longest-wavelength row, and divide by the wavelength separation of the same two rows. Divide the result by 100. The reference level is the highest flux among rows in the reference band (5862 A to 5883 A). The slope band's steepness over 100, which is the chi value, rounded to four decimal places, 0.0013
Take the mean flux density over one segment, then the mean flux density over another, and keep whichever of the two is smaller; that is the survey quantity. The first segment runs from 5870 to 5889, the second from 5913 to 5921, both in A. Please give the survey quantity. 11.0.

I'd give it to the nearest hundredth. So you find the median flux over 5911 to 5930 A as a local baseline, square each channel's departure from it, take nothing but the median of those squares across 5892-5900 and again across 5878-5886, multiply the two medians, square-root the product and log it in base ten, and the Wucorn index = 0.34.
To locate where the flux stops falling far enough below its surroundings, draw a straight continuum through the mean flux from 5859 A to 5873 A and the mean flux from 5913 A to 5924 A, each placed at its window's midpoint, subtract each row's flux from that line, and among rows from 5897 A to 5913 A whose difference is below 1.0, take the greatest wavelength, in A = 5911.89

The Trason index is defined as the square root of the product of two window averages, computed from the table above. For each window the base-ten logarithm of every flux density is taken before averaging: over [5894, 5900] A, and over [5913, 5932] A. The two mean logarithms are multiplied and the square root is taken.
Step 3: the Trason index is 0.99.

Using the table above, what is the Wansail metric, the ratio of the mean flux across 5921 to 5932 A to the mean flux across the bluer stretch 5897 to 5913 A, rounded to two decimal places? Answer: 1.00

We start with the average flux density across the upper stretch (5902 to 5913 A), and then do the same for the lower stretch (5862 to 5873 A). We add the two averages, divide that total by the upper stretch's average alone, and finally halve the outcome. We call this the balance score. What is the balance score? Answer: 0.98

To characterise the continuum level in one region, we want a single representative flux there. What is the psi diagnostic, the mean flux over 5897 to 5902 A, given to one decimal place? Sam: 9.9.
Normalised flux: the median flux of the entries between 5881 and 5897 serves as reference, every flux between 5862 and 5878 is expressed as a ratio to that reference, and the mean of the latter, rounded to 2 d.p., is 1.15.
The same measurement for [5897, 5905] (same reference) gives 1.11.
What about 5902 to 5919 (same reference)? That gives 1.20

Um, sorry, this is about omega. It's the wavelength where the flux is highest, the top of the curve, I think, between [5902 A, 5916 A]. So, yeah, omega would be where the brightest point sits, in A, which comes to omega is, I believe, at 5909.17 A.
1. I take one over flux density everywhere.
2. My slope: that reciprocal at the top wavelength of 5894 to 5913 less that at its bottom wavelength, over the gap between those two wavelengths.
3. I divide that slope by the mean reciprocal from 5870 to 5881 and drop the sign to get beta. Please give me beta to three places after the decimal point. 0.024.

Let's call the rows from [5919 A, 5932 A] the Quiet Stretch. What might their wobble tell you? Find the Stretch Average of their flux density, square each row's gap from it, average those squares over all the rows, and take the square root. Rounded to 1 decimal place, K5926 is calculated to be 0.7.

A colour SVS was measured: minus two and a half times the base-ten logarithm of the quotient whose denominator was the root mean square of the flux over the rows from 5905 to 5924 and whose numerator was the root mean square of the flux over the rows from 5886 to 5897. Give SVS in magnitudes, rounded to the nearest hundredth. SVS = 0.27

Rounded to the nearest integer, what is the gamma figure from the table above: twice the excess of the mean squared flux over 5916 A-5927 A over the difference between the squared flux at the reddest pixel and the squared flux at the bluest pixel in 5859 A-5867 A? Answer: 269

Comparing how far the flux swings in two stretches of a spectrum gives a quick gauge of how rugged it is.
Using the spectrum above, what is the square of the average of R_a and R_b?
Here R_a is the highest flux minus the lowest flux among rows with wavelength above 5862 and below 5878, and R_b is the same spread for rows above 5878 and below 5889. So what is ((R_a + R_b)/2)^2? 5.1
